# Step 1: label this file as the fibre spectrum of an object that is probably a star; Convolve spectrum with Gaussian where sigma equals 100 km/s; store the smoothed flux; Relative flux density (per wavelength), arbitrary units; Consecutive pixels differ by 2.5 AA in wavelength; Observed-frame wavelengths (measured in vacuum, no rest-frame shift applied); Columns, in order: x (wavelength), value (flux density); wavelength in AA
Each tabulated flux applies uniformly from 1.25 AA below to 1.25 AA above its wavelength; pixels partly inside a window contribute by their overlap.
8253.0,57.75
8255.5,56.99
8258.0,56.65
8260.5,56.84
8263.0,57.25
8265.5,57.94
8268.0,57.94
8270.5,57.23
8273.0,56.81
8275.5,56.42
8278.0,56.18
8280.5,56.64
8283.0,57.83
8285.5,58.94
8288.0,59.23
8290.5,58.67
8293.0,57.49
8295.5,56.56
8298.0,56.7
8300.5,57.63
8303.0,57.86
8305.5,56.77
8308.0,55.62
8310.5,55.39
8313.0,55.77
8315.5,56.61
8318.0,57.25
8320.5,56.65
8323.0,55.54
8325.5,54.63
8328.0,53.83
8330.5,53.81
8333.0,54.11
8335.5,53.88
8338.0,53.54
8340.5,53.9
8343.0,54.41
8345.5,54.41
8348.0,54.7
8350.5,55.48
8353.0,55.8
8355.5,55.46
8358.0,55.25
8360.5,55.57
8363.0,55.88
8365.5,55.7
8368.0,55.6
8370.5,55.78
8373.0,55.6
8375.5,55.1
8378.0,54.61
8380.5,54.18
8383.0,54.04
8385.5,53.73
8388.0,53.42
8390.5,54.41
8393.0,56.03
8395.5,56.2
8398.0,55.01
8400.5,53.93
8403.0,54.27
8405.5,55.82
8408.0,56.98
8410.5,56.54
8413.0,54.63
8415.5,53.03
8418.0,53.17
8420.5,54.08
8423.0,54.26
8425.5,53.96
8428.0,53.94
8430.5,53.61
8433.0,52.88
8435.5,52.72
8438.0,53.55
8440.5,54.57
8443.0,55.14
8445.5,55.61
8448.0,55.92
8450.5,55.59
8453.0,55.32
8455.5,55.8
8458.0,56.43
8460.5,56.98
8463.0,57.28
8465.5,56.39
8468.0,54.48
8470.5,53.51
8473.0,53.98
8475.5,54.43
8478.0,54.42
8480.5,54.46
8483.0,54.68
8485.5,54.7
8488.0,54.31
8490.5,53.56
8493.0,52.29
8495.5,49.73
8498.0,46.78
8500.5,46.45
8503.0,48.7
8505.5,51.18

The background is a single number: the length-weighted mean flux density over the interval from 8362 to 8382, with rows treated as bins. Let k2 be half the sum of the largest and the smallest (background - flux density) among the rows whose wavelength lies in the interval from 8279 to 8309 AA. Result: -2.1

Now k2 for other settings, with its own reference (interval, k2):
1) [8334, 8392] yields 0.6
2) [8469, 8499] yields 4.5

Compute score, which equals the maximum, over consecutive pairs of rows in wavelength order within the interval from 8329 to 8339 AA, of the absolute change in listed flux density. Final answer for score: 0.3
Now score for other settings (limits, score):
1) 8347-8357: 0.8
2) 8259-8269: 0.7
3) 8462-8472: 1.9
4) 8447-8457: 0.5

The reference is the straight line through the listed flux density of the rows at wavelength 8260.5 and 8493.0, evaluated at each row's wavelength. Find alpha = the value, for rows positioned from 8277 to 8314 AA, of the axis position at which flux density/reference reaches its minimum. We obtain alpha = 8310.5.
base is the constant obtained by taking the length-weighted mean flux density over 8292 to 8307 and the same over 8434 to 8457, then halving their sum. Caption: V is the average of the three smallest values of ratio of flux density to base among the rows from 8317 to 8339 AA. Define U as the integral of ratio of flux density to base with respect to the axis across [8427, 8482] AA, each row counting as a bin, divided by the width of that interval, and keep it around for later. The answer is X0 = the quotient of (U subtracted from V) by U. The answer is -0.02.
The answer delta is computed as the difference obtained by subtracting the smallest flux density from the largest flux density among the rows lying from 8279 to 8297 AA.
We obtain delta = 2.7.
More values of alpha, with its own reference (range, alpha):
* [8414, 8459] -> 8415.5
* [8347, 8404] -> 8388.0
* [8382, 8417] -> 8388.0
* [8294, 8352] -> 8338.0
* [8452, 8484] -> 8470.5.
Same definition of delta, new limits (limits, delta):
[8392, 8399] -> 1.2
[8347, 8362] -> 1.1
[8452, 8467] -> 2.0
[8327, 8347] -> 0.9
